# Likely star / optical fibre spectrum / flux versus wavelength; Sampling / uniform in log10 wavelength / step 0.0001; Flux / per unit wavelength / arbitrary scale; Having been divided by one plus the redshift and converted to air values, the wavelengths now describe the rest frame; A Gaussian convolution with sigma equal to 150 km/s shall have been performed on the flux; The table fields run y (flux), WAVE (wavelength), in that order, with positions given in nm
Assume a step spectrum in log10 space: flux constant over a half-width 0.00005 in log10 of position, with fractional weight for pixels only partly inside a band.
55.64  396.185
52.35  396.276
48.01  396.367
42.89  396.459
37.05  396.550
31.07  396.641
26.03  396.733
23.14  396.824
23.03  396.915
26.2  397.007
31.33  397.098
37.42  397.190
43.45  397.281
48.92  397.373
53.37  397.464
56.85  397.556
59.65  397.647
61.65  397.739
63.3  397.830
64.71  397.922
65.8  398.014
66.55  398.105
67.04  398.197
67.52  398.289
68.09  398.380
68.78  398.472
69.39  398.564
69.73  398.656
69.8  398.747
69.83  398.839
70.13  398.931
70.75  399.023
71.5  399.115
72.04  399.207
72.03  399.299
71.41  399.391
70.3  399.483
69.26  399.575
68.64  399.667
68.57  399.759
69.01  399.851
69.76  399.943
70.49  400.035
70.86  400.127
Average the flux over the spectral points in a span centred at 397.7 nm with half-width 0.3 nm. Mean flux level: 60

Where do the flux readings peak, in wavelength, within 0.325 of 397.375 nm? 397.647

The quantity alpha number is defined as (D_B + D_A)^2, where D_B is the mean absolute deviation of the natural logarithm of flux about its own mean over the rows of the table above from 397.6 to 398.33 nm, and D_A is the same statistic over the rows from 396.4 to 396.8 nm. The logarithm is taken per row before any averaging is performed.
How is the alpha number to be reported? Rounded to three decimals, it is 0.042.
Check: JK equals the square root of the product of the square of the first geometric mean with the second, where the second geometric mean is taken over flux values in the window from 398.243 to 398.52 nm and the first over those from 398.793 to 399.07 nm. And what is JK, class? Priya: 580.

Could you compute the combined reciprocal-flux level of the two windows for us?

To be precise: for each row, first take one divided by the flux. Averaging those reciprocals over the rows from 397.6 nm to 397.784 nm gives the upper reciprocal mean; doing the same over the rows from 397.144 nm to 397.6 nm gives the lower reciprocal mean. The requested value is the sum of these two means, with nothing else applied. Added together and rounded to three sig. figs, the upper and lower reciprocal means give 0.0378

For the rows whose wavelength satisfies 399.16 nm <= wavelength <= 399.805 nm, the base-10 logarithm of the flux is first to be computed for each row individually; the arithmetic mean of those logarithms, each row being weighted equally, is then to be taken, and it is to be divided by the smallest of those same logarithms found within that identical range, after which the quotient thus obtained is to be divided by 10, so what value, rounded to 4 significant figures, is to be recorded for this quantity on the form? 0.1006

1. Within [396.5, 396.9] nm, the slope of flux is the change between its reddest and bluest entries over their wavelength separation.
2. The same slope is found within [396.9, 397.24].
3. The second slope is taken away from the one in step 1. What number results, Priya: -103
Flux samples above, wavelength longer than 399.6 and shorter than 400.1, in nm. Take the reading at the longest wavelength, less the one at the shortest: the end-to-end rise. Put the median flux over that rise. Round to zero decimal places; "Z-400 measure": 37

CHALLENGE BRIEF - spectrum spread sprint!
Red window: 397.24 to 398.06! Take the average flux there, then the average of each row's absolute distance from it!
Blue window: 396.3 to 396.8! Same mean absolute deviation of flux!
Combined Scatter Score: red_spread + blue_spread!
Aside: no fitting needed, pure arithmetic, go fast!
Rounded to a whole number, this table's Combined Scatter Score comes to 13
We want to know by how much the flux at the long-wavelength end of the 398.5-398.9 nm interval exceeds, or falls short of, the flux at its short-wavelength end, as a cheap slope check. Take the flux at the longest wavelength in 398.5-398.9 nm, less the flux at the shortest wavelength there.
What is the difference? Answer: 0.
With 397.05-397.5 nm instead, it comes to 22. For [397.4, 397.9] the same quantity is 10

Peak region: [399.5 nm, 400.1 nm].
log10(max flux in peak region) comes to 1.85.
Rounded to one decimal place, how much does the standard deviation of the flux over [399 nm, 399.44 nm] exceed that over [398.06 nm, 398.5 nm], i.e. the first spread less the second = -0.3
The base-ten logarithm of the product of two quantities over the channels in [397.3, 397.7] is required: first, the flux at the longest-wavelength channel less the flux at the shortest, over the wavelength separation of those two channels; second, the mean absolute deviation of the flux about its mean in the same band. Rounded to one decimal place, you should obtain 2.1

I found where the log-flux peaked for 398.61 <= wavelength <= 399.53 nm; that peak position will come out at 399.207 nm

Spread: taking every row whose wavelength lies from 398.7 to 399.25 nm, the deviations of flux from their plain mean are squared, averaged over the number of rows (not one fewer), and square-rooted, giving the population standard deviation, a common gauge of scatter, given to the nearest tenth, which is 0.8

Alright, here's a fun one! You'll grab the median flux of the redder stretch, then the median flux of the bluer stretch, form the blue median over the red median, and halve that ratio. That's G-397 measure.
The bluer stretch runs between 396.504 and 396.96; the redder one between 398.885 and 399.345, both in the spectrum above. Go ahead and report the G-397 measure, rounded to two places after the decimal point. 0.18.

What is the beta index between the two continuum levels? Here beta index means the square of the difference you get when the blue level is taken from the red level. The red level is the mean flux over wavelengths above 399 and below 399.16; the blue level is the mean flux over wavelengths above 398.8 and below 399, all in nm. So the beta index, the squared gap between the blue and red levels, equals 1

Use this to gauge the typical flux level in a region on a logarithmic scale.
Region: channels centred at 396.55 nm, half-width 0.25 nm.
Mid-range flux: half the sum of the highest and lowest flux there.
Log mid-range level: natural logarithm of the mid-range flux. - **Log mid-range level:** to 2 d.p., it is 3.61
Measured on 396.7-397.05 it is 3.20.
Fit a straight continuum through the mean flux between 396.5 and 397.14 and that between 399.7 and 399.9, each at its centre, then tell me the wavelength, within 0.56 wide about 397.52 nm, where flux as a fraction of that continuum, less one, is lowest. 397.281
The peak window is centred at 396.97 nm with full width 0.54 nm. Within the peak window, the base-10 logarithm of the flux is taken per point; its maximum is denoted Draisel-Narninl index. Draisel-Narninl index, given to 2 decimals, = 1.57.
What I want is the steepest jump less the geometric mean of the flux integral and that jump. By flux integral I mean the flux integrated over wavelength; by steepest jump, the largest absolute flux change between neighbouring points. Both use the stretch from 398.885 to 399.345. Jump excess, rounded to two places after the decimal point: -4.21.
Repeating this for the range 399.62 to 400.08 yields -4.14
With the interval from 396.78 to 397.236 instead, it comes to -2.77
